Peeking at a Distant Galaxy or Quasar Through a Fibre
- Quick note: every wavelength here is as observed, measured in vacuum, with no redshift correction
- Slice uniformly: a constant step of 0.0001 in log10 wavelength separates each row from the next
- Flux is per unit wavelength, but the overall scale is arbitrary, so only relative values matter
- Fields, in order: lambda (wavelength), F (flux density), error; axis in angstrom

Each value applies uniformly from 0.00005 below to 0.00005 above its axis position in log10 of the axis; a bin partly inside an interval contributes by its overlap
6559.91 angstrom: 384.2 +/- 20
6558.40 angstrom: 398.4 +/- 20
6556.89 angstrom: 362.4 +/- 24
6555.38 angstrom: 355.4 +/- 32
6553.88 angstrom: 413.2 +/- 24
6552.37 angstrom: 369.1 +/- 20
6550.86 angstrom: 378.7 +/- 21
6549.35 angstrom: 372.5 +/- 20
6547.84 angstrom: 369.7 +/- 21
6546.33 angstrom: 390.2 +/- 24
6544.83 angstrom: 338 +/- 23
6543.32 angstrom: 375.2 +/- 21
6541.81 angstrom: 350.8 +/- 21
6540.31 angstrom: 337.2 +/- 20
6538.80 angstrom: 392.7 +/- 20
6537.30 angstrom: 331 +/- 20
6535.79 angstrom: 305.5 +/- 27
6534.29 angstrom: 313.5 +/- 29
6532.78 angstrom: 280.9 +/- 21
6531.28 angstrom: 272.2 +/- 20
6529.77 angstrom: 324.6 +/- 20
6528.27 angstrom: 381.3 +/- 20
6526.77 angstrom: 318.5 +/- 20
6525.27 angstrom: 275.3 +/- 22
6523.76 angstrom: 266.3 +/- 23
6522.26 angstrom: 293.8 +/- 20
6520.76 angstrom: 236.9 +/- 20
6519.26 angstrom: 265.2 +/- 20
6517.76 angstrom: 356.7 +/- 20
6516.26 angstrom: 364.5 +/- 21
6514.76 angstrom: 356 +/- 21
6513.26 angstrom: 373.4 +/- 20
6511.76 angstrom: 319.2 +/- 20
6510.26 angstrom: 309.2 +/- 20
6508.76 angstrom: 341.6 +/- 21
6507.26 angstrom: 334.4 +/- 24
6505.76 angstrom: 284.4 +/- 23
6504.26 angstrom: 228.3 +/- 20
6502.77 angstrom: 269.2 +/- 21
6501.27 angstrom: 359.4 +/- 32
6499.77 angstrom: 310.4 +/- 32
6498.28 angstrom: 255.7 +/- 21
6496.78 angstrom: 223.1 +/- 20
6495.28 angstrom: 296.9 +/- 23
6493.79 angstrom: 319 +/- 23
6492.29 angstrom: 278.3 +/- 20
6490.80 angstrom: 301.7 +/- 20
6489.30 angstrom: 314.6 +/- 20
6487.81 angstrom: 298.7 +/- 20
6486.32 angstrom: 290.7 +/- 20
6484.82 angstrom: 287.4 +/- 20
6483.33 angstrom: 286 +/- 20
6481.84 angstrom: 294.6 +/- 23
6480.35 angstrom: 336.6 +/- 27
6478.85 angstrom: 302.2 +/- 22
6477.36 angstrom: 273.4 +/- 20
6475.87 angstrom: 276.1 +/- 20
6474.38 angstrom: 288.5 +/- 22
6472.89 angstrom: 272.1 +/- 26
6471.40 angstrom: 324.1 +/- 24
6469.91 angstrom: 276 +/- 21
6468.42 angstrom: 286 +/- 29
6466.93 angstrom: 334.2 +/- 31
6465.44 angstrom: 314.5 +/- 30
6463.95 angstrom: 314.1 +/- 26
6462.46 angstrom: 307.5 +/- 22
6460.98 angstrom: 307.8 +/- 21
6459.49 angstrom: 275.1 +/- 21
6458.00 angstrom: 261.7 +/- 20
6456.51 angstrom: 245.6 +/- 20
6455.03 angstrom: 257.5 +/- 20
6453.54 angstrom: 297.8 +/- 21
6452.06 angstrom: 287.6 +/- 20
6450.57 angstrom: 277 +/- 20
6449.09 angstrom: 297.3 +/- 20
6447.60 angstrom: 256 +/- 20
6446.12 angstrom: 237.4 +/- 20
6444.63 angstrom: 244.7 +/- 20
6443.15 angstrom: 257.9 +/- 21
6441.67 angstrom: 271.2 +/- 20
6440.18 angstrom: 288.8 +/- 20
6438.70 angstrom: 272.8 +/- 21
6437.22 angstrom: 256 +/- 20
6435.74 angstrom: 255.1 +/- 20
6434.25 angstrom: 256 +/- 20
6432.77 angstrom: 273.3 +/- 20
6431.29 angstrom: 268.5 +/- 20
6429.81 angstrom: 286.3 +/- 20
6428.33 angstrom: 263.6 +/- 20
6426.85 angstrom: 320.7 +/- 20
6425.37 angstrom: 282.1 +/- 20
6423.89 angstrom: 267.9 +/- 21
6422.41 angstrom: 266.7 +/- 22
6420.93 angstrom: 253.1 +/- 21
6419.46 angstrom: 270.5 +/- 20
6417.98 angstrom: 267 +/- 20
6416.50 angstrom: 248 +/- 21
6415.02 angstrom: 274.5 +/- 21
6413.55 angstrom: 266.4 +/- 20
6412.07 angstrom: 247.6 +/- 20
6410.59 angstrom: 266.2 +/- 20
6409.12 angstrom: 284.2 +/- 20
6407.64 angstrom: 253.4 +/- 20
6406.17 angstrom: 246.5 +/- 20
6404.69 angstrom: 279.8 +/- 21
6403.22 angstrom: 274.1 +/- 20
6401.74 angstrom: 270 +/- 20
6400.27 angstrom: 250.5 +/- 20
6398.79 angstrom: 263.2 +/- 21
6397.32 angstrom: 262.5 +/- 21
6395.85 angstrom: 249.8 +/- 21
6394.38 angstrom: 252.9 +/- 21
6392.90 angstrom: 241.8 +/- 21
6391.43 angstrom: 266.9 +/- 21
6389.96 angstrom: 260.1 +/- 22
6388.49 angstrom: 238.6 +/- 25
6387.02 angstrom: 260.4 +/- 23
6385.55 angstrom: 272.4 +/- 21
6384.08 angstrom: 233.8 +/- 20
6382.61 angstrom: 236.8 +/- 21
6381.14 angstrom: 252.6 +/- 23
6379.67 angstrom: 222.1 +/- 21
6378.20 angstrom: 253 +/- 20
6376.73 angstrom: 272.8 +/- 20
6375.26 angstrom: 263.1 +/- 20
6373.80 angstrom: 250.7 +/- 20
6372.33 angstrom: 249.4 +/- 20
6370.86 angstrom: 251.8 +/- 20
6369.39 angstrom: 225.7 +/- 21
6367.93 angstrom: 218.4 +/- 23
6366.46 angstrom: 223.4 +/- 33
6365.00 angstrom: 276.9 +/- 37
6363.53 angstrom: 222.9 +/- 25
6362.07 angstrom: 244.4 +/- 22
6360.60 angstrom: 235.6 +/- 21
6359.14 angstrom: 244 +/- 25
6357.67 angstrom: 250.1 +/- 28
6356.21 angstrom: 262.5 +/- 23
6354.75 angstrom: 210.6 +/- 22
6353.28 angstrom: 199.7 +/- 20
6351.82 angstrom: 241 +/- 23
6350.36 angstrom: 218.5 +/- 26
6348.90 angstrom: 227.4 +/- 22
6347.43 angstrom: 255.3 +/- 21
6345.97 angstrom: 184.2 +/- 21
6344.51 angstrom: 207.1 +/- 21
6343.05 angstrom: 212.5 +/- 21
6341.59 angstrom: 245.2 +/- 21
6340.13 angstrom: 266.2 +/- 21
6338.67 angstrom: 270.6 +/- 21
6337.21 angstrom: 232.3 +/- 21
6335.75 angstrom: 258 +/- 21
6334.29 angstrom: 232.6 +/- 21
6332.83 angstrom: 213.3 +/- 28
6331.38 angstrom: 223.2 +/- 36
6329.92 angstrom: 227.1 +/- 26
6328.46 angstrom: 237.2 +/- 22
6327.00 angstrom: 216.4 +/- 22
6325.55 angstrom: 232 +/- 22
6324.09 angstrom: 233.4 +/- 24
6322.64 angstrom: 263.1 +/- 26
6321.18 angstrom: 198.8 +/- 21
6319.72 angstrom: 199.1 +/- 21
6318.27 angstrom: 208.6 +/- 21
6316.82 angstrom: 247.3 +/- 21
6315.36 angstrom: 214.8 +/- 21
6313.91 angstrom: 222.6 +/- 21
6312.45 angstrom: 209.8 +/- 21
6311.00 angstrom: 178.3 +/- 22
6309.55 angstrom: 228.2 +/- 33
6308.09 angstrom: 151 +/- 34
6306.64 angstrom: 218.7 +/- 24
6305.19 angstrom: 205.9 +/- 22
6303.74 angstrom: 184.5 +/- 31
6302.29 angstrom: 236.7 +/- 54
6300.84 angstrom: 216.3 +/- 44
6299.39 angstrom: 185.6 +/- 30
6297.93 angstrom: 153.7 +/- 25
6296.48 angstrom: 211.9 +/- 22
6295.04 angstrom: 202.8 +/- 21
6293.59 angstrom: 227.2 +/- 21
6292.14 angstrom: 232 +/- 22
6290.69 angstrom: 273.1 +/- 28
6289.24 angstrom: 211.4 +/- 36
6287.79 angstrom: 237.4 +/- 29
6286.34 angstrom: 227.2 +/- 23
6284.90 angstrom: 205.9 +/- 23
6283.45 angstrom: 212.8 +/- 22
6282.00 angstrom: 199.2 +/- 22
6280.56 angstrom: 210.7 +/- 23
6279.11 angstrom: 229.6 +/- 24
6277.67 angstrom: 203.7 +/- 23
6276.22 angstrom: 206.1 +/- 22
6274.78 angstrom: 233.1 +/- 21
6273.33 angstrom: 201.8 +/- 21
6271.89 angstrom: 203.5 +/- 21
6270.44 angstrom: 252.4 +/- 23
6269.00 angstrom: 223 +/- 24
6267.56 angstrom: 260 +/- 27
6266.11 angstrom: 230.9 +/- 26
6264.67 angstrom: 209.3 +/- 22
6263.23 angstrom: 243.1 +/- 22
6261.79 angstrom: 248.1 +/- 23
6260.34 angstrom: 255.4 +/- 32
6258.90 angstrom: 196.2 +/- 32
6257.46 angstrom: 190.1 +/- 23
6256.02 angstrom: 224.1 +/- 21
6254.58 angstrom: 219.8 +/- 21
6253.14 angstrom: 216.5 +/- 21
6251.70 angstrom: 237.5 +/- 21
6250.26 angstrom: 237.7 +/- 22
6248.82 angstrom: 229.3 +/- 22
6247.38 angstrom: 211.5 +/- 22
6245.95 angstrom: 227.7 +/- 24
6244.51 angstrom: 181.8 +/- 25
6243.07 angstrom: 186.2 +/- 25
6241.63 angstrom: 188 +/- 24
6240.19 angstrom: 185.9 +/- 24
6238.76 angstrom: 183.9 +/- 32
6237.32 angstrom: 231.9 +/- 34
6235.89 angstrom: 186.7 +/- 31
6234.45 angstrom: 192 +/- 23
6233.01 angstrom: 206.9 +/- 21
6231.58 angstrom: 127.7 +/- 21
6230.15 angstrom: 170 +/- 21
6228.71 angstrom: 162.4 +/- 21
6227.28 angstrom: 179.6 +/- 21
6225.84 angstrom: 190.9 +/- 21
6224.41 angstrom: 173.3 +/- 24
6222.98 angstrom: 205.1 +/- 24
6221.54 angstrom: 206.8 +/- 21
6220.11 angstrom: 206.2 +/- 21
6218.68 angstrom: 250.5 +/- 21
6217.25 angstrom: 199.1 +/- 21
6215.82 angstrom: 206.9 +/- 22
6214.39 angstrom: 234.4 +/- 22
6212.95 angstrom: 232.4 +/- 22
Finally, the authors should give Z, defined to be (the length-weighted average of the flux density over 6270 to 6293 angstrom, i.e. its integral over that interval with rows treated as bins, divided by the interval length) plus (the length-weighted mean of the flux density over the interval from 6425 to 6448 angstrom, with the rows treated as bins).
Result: 489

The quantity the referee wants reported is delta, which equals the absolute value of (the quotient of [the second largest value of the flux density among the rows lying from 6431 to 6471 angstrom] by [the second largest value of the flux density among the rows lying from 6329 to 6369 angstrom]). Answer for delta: 1.16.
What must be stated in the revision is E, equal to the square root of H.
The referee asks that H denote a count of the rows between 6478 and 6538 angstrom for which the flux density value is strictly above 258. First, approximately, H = 36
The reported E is 6.0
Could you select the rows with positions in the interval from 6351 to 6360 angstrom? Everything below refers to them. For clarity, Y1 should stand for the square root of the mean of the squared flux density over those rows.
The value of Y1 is 236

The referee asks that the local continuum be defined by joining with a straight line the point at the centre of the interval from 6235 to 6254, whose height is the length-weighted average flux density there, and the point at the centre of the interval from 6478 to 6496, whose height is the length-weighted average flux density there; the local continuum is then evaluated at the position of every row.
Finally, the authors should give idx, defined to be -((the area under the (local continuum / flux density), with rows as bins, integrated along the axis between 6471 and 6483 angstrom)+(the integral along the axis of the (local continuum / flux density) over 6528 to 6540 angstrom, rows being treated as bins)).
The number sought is -24.1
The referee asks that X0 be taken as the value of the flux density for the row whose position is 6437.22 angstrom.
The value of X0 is 256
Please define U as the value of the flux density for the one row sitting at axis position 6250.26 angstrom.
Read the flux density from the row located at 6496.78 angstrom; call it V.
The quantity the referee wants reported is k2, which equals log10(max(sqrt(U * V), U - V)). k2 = 2.36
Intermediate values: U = 237.7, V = 223.1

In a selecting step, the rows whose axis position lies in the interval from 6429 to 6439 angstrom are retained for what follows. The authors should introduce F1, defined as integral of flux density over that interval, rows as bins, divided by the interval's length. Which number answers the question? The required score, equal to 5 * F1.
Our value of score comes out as 1333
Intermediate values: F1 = 267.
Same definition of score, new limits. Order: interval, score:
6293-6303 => 1023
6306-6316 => 1015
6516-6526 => 1453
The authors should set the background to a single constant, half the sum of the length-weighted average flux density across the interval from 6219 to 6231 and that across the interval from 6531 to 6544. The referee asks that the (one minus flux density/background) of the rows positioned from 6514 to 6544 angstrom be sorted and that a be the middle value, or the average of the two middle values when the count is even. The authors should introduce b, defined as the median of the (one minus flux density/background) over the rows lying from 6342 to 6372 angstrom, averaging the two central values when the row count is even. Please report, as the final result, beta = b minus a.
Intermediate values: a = -0.24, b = 0.1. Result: 0.4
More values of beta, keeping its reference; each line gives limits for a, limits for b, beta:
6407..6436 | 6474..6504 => -0.1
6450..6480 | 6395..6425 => 0.1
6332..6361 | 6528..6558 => -0.5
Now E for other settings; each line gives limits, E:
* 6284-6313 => 1.0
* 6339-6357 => 1.4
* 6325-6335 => 0.0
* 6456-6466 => 2.4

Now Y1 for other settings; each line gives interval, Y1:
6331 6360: 234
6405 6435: 269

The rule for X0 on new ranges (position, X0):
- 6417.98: 267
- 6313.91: 222.6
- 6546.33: 390.2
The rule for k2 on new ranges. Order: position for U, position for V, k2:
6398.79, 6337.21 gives 2.39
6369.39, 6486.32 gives 2.41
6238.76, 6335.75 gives 2.34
